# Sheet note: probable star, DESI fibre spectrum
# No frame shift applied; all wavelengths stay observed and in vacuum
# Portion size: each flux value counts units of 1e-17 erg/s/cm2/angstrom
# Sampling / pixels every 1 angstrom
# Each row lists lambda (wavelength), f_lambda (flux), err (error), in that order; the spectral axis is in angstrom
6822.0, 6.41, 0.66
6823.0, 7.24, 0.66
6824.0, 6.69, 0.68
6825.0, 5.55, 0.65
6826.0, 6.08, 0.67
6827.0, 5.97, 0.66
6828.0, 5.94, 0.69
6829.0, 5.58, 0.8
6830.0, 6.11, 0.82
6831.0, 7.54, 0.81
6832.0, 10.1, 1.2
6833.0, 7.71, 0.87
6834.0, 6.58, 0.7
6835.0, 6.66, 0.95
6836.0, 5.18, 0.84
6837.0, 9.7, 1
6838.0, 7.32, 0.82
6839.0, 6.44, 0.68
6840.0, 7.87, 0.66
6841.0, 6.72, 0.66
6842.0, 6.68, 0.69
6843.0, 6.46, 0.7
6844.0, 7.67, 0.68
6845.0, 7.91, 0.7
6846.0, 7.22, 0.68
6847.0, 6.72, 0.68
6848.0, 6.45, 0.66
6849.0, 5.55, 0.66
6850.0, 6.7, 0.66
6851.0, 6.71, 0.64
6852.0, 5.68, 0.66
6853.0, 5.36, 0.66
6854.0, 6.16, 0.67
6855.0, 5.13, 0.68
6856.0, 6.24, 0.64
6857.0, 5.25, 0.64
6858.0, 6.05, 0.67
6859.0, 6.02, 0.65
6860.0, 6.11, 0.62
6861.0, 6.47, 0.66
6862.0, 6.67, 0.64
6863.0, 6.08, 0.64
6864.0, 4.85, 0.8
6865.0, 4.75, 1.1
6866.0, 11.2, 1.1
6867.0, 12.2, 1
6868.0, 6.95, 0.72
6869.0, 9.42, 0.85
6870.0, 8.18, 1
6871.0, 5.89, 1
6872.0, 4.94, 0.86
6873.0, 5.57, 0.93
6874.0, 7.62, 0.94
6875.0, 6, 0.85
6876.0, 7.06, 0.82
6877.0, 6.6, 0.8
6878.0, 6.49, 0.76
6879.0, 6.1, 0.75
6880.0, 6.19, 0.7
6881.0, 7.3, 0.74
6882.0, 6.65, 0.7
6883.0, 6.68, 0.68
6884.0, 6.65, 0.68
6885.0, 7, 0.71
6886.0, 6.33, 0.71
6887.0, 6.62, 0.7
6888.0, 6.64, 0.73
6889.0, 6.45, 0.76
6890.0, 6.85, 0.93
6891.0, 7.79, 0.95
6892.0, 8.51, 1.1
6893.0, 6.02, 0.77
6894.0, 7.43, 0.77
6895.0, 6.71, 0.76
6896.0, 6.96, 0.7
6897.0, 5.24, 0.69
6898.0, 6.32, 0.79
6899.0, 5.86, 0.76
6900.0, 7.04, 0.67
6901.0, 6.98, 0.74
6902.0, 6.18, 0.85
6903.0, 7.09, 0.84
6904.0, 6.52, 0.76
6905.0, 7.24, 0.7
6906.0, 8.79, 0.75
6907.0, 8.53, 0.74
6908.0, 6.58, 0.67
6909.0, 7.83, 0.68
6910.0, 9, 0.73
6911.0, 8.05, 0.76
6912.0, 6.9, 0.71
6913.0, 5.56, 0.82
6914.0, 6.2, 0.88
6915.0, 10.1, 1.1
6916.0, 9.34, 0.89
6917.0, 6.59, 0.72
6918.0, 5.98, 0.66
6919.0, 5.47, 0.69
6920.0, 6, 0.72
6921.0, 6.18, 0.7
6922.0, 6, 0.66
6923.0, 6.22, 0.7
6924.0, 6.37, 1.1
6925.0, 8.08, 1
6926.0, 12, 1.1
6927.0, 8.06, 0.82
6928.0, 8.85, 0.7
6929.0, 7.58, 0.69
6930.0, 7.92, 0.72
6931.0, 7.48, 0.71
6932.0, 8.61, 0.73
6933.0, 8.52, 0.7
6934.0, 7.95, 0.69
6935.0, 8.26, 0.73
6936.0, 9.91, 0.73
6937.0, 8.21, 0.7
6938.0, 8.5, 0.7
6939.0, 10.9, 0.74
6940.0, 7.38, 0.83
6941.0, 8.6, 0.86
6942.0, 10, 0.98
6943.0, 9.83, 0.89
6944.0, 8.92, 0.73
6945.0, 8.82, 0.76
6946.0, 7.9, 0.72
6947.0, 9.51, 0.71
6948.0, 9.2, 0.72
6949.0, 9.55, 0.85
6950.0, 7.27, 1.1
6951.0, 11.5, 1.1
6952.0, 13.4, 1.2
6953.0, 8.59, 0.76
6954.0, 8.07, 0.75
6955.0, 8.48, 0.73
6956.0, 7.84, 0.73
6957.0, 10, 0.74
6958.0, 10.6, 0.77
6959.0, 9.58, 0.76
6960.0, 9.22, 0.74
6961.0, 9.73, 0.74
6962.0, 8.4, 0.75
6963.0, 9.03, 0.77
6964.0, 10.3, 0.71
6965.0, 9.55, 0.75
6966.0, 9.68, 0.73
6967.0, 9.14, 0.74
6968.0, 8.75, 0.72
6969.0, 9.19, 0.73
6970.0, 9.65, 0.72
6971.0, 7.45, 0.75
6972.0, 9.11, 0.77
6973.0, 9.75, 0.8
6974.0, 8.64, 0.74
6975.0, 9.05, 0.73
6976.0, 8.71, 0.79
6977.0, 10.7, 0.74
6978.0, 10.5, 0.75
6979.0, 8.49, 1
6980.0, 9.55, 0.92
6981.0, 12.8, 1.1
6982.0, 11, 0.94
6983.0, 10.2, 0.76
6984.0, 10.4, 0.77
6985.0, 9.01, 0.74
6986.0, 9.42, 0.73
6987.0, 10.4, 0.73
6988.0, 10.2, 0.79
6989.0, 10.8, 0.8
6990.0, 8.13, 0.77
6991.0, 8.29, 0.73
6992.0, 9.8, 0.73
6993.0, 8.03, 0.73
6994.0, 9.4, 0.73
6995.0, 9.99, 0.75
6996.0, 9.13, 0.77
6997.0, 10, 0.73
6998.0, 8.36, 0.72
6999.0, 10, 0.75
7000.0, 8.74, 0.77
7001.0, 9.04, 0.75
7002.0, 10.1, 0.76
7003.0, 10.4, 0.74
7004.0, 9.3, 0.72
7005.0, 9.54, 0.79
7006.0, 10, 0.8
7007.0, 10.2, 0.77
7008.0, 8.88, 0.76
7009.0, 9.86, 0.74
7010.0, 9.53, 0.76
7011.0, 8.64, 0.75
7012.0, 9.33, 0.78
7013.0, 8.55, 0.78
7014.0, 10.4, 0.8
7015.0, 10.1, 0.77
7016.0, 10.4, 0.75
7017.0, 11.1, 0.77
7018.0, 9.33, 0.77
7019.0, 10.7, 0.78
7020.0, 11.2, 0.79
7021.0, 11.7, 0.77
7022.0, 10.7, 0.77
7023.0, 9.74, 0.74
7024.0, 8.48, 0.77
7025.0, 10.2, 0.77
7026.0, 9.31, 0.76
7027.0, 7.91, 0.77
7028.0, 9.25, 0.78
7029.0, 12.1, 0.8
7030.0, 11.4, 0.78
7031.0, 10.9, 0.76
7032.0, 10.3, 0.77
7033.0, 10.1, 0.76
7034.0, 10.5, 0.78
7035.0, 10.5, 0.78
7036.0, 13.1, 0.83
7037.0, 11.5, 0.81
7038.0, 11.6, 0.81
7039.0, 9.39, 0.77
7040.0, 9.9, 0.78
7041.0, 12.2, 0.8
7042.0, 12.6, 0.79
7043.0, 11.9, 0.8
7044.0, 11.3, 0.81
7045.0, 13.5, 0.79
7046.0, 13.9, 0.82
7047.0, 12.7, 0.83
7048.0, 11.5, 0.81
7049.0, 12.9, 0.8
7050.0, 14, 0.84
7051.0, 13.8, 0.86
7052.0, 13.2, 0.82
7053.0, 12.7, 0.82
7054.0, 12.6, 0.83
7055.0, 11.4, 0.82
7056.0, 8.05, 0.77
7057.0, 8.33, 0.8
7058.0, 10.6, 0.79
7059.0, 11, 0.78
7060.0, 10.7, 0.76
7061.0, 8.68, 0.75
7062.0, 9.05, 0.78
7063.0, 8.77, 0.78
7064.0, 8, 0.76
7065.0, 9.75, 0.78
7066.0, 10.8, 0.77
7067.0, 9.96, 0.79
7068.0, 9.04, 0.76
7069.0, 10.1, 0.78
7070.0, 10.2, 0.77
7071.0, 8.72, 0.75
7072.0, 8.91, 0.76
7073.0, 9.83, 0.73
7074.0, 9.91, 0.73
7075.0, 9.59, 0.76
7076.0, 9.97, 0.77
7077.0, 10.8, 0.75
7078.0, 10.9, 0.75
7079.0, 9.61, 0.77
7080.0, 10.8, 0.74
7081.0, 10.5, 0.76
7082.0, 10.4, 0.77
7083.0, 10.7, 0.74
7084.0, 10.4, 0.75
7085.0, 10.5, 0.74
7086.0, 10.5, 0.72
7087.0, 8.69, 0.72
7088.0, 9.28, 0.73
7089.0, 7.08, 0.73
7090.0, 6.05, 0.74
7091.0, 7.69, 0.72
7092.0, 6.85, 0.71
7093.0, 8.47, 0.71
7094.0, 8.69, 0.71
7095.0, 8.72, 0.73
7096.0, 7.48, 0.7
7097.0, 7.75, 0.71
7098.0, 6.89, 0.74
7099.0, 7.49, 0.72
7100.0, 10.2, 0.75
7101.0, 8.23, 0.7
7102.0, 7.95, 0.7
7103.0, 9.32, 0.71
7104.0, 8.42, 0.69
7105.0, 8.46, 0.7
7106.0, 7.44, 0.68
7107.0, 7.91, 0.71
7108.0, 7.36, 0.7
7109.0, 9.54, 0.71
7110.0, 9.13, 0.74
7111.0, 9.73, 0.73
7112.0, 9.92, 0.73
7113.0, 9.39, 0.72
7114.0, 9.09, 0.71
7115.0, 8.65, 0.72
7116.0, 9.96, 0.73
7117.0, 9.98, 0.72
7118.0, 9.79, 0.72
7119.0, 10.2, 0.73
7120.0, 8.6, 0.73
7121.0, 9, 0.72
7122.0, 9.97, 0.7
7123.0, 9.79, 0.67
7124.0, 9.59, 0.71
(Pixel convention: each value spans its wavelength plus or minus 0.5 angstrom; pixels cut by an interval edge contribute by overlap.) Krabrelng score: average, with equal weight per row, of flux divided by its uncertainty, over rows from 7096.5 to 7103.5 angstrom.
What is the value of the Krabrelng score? 11.5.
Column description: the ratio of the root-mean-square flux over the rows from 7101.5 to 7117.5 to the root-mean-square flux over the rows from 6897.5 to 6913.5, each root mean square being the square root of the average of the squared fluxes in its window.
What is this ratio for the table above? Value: 1.24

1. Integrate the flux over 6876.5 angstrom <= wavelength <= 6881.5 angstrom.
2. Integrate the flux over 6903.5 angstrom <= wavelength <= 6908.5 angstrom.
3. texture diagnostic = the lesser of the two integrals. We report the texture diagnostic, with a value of 33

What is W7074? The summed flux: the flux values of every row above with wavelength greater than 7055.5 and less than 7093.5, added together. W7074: 359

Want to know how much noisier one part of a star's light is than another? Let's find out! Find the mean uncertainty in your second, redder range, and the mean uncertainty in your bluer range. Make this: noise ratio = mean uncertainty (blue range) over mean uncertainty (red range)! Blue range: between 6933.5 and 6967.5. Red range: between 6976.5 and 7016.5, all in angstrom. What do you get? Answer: 1.016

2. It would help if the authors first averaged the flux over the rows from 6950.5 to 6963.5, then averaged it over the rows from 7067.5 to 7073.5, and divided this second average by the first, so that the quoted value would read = 0.99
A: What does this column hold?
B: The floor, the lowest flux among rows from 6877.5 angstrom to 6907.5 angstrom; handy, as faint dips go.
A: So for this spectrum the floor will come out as 5.24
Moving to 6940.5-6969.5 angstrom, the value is 7.27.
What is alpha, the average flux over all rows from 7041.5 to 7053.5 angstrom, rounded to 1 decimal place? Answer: 12.8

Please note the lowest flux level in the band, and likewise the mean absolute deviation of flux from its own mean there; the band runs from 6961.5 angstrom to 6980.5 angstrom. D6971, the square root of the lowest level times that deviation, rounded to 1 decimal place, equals 2.1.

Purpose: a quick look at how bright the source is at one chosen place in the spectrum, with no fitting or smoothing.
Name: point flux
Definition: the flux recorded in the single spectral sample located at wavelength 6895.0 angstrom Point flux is 6.71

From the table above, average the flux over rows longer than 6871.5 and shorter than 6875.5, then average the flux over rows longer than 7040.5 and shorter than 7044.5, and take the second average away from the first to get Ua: -6.0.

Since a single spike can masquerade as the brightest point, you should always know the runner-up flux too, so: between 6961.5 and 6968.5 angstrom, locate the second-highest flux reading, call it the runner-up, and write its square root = 3.11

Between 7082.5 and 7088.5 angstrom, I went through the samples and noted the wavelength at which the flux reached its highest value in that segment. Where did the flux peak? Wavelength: 7083.0 angstrom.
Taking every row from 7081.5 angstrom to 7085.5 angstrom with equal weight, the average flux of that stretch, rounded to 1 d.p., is 10.5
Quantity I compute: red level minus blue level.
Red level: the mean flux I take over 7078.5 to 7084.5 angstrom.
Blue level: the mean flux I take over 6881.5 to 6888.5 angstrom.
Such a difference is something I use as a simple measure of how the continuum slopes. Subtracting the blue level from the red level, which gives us 3.7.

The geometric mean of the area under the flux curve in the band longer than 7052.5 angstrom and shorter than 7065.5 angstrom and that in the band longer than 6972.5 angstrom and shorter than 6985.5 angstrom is 129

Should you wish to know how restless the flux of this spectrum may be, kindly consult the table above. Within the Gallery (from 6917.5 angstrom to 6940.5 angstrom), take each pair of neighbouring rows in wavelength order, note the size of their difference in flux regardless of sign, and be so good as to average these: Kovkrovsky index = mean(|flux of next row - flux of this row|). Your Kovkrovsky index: 1.17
